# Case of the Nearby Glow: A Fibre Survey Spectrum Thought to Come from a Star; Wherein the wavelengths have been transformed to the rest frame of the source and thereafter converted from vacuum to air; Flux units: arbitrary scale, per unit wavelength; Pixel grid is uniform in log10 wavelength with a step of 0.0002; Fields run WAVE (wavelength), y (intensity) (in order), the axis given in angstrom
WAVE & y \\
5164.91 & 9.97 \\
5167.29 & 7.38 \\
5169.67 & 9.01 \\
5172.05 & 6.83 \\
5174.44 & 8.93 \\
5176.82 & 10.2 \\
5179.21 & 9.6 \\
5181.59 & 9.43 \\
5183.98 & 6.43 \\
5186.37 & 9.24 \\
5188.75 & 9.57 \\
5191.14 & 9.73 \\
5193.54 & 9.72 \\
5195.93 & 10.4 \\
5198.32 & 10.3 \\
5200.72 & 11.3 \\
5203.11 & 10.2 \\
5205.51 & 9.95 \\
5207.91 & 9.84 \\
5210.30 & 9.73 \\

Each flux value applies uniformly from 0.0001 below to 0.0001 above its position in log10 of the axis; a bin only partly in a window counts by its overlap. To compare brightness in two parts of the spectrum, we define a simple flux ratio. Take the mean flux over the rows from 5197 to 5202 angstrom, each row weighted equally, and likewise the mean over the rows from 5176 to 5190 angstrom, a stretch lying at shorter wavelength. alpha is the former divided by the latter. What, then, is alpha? 1.19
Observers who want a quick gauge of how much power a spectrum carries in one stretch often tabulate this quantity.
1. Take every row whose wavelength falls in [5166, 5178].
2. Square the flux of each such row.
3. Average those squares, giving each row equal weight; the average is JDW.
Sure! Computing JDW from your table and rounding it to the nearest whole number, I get 73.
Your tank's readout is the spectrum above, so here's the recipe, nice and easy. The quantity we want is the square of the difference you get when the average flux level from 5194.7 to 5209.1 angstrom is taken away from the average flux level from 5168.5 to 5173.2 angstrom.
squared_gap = 6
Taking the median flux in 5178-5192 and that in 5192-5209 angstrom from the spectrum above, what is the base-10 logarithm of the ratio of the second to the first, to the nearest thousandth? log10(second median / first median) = 0.031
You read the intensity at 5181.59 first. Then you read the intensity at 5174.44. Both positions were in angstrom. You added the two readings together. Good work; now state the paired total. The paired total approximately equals 18.4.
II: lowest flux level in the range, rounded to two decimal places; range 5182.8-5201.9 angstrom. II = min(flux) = 6.43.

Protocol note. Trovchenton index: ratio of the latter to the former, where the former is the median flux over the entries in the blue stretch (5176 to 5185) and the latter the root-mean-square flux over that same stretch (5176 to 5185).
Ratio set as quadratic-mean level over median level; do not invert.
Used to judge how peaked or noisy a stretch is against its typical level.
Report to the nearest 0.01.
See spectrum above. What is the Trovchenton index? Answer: 0.95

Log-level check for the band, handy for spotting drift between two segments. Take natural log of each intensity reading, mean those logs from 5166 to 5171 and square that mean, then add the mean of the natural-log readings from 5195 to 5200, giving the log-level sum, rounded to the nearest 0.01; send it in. 6.74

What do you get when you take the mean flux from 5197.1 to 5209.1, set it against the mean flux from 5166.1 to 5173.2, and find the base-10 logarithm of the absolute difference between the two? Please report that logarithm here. 0.41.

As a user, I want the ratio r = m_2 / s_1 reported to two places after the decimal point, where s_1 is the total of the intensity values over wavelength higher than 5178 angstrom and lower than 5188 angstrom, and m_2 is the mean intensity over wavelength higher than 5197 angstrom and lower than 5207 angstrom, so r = 0.30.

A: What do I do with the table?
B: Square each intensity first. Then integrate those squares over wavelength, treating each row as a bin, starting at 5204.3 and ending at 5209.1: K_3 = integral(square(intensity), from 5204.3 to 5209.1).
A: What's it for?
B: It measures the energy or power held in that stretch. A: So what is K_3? 470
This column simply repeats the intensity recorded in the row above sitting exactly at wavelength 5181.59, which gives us 9.43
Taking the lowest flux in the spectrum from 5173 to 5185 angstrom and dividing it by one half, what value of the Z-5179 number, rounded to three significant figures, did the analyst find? 12.9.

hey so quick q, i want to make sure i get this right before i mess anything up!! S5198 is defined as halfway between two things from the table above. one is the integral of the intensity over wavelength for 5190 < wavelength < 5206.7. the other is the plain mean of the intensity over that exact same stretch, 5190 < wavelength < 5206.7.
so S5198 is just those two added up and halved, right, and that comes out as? 91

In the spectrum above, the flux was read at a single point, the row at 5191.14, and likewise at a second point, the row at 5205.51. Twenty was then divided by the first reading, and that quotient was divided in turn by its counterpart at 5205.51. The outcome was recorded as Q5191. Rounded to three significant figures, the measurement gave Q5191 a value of 0.207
